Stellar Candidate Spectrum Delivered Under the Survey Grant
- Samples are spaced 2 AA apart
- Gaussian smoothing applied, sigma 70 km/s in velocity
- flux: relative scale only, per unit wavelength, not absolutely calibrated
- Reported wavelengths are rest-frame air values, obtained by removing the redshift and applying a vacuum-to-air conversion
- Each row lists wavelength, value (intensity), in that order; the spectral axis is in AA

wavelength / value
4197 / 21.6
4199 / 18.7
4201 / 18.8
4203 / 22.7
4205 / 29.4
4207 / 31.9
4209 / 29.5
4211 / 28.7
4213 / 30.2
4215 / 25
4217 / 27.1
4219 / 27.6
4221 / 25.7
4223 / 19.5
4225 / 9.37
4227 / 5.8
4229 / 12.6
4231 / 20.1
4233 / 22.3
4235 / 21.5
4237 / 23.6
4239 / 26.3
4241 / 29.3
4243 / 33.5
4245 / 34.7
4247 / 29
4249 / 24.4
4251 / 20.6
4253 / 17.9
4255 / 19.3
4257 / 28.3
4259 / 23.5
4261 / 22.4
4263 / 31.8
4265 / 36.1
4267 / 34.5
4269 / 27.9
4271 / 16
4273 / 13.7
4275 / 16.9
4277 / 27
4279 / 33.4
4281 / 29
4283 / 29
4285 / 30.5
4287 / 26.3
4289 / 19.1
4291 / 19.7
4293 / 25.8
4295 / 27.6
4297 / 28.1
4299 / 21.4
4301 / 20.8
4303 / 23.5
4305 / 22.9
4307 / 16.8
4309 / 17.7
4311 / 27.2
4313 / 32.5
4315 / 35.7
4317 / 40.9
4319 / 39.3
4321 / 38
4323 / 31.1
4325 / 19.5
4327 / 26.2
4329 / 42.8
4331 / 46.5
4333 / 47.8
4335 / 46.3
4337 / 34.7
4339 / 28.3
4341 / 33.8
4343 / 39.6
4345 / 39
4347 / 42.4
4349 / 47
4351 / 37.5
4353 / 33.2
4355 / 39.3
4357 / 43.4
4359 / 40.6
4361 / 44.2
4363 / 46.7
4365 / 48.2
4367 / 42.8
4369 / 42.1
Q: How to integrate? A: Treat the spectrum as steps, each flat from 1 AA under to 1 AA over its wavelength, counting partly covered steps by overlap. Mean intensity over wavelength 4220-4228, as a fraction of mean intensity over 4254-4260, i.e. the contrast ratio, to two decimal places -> 0.64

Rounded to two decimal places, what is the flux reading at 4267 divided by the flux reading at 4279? 1.03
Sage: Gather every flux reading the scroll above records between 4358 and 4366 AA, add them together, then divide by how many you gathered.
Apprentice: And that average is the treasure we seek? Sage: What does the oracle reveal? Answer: 45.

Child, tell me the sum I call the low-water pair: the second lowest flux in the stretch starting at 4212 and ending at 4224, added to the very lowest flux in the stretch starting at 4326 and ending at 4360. 51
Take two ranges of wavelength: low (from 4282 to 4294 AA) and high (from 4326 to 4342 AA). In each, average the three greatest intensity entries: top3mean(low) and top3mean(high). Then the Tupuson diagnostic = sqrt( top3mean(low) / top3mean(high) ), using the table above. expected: 0.78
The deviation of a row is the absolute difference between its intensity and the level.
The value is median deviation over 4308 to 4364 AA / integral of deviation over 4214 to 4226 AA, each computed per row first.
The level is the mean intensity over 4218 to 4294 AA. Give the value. 0.27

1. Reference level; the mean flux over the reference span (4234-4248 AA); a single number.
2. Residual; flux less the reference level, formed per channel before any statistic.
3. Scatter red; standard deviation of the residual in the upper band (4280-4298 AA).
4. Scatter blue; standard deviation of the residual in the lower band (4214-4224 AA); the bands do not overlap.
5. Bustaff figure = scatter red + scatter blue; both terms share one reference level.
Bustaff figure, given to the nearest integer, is 7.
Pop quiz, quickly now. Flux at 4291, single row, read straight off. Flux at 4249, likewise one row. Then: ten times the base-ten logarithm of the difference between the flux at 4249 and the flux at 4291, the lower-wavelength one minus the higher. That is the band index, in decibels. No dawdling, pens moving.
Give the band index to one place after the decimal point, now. 6.7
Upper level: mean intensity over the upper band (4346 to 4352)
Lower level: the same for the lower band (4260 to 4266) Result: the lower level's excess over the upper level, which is -12.2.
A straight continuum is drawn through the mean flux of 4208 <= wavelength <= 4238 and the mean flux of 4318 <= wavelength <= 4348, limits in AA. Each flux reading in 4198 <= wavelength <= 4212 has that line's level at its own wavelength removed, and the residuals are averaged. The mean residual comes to 6.2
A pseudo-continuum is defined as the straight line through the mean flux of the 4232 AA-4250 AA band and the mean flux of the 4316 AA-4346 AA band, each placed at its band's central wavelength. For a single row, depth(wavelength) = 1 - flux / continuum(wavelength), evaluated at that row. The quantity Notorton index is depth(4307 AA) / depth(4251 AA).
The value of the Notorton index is 1.9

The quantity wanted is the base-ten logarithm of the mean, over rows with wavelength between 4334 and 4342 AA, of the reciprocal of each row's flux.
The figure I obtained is -1.54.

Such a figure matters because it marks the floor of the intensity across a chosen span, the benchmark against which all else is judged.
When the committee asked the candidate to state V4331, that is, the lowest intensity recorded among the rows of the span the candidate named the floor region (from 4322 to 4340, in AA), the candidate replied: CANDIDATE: 19.5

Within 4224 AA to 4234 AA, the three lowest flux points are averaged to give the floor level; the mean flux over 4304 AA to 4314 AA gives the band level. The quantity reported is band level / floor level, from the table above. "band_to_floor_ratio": 2.53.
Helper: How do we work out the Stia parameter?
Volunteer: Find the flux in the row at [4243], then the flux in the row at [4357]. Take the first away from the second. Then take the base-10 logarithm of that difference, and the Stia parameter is 1.0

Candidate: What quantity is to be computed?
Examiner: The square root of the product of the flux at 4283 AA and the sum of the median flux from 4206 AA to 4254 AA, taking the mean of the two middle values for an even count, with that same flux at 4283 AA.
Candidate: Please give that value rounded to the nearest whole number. 40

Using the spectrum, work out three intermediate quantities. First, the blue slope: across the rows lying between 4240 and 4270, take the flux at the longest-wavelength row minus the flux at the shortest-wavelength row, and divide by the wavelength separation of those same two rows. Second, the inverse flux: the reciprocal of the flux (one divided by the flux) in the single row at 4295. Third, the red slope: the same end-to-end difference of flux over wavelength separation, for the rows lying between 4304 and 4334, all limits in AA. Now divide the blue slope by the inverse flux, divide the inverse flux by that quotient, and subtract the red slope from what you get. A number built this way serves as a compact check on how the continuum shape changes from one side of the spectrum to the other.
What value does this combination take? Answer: -0.9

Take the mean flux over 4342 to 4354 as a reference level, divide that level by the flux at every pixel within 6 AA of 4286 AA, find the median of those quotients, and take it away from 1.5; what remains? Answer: 0.1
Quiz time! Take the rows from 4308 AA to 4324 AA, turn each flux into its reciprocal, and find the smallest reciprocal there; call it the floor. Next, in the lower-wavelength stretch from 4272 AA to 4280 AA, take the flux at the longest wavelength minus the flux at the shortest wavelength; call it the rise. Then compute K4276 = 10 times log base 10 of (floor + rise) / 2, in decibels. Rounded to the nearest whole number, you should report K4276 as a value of 10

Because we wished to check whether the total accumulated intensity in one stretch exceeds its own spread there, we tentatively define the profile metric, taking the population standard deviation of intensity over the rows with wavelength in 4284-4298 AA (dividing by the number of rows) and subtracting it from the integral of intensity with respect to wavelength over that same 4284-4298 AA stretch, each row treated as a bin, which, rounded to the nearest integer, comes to 350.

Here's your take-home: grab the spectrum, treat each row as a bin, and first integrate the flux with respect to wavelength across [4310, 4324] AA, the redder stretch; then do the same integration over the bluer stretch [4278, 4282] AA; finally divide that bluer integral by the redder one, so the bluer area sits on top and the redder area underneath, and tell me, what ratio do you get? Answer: 0.3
